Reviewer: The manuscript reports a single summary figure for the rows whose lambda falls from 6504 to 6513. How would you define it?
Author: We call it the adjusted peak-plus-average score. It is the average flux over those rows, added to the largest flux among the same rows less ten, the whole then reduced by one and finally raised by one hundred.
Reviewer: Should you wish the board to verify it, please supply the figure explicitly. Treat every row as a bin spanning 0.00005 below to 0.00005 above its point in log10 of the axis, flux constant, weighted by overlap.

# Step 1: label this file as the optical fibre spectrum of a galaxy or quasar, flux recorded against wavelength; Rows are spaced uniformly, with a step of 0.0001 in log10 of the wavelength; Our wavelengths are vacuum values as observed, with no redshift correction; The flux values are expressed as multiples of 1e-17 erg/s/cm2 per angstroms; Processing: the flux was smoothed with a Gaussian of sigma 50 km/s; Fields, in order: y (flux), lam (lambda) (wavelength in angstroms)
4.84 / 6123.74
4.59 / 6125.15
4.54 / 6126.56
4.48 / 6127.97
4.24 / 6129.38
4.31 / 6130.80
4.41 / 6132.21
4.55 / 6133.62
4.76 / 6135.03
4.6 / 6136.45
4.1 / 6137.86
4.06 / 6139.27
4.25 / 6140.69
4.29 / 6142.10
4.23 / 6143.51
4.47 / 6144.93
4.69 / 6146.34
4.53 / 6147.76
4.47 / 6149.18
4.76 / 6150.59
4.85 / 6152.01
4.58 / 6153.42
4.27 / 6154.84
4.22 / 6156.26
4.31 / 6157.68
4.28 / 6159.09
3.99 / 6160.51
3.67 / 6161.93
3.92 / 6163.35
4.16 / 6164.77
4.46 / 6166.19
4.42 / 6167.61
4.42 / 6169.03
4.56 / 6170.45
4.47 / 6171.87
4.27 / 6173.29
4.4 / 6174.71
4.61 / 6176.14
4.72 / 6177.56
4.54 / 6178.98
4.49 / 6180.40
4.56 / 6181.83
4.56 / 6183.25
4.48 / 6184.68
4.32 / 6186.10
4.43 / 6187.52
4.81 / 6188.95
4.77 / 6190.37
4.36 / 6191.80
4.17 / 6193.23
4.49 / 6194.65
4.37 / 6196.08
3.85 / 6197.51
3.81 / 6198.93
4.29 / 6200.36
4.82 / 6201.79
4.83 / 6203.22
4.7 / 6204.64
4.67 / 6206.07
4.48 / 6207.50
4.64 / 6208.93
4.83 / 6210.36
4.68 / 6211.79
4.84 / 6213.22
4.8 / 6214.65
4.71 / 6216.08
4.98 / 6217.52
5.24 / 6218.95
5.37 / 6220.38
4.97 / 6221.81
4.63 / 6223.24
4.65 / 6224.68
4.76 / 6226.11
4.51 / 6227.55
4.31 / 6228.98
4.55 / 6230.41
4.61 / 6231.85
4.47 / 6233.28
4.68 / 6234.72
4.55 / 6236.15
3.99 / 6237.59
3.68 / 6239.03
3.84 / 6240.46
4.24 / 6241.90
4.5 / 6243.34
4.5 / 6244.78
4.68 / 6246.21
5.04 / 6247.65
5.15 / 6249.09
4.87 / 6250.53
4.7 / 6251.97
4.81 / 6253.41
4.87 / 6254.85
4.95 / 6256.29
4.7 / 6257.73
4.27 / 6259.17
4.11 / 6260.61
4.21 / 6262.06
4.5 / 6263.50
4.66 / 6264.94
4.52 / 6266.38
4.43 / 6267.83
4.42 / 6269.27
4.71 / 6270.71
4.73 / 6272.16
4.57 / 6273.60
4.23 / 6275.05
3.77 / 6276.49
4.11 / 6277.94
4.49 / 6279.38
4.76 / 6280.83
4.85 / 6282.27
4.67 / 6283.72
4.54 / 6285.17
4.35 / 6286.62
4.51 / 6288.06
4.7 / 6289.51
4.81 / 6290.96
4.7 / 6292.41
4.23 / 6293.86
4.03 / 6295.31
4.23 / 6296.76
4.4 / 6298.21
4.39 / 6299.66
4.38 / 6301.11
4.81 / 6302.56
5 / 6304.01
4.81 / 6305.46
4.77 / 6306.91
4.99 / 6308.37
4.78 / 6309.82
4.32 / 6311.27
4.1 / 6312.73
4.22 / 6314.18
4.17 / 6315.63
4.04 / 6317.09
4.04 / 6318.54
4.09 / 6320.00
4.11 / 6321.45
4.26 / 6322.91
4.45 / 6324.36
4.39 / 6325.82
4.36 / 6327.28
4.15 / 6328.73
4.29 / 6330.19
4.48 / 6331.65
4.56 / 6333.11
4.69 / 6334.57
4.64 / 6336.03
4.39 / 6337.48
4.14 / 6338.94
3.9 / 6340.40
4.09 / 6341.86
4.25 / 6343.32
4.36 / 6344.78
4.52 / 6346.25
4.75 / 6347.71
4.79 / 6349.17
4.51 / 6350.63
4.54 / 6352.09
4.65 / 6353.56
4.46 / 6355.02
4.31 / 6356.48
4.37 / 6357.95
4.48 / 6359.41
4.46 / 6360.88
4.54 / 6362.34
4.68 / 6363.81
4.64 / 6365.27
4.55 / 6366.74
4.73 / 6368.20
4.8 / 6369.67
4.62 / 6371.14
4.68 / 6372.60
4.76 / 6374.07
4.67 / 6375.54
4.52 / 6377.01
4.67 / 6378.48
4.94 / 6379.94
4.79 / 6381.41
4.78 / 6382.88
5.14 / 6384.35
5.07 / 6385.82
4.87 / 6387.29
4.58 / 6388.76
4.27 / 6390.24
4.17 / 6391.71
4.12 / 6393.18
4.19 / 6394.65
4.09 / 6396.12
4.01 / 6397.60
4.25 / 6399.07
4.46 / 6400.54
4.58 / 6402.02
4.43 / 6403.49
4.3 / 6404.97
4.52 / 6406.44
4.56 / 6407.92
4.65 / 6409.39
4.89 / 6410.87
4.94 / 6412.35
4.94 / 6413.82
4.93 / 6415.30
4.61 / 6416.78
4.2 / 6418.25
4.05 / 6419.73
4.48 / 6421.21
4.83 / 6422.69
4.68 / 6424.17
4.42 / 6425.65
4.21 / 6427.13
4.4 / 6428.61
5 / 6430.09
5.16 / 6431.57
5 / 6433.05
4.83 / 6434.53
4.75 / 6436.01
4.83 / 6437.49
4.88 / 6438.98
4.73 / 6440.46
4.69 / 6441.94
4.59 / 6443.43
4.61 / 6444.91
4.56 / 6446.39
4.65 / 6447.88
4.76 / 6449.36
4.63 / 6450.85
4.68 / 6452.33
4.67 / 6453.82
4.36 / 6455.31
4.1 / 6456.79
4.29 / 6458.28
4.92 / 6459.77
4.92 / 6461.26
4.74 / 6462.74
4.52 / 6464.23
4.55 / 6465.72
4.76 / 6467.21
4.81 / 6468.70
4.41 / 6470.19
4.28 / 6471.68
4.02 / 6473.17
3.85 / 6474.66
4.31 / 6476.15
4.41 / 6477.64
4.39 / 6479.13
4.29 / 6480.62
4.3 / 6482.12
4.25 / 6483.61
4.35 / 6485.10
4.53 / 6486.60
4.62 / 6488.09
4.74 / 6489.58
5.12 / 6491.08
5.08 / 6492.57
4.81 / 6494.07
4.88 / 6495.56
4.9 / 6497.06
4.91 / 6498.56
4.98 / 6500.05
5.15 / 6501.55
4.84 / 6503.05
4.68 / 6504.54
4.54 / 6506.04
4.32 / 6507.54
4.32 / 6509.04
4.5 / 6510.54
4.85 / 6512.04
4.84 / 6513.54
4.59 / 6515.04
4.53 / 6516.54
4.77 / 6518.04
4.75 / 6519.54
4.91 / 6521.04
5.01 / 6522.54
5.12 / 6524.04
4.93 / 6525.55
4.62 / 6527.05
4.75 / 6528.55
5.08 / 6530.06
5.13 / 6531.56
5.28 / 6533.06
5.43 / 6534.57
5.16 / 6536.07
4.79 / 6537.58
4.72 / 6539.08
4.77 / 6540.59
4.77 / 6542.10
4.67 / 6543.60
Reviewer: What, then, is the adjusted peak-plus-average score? 98.4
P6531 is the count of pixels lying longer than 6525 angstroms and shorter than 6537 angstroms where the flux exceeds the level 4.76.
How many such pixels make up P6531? 6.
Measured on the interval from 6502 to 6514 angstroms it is 3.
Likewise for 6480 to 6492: 1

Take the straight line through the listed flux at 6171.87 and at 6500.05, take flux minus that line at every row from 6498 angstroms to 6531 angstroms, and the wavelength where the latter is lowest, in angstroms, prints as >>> 6509.04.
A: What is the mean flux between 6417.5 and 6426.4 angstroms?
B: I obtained 4.44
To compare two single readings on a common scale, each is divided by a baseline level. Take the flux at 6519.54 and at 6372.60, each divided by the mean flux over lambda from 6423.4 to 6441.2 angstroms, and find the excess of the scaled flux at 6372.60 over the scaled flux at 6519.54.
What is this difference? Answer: -0.015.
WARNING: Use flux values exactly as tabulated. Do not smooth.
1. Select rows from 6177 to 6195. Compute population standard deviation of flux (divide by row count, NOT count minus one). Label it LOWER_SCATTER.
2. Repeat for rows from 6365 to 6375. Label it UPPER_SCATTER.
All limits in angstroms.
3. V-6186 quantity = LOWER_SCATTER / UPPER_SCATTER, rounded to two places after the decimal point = 2.15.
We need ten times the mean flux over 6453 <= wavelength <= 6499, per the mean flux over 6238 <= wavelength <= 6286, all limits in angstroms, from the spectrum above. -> 10.1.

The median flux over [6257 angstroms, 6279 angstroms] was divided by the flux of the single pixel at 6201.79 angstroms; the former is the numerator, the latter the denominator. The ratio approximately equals 0.92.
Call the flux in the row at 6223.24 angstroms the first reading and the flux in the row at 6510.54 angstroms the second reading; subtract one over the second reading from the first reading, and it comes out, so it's 4.41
